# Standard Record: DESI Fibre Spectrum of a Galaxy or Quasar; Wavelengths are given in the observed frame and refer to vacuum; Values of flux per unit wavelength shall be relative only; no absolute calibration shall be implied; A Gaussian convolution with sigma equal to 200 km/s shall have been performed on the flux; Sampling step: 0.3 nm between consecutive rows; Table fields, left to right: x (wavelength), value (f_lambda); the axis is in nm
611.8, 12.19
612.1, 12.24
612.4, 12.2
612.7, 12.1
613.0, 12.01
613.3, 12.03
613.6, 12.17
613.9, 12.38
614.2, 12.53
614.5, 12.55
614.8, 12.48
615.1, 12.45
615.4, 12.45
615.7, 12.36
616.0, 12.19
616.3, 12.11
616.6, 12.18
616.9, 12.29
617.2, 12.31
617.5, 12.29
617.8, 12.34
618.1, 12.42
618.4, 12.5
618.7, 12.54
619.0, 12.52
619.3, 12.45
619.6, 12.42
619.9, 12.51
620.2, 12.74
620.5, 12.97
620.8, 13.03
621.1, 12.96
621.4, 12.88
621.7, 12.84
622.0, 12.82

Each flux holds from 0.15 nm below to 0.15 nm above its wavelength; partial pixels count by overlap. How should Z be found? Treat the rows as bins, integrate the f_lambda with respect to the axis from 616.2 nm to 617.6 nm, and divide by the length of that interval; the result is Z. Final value 12.2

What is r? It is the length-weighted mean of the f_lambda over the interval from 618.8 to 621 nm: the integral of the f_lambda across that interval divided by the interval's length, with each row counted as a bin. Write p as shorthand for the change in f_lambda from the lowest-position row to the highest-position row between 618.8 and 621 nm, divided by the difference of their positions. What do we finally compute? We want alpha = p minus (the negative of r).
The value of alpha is 13.0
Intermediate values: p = 0.28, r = 12.7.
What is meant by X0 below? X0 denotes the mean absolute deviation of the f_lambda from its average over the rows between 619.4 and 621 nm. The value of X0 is 0.22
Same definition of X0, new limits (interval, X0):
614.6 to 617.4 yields 0.11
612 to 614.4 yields 0.13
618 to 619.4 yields 0.04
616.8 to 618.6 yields 0.07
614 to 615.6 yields 0.04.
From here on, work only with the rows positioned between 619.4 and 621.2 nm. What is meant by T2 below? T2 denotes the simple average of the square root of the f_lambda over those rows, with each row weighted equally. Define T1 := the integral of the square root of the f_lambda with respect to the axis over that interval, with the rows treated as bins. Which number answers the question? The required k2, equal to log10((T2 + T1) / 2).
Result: 0.699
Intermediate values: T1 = 6.43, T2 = 3.57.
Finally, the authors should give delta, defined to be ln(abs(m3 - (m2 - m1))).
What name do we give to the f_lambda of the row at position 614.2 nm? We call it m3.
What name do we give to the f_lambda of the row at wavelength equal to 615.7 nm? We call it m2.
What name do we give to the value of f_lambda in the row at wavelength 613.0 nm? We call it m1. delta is 2.50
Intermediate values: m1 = 12.01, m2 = 12.36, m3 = 12.53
